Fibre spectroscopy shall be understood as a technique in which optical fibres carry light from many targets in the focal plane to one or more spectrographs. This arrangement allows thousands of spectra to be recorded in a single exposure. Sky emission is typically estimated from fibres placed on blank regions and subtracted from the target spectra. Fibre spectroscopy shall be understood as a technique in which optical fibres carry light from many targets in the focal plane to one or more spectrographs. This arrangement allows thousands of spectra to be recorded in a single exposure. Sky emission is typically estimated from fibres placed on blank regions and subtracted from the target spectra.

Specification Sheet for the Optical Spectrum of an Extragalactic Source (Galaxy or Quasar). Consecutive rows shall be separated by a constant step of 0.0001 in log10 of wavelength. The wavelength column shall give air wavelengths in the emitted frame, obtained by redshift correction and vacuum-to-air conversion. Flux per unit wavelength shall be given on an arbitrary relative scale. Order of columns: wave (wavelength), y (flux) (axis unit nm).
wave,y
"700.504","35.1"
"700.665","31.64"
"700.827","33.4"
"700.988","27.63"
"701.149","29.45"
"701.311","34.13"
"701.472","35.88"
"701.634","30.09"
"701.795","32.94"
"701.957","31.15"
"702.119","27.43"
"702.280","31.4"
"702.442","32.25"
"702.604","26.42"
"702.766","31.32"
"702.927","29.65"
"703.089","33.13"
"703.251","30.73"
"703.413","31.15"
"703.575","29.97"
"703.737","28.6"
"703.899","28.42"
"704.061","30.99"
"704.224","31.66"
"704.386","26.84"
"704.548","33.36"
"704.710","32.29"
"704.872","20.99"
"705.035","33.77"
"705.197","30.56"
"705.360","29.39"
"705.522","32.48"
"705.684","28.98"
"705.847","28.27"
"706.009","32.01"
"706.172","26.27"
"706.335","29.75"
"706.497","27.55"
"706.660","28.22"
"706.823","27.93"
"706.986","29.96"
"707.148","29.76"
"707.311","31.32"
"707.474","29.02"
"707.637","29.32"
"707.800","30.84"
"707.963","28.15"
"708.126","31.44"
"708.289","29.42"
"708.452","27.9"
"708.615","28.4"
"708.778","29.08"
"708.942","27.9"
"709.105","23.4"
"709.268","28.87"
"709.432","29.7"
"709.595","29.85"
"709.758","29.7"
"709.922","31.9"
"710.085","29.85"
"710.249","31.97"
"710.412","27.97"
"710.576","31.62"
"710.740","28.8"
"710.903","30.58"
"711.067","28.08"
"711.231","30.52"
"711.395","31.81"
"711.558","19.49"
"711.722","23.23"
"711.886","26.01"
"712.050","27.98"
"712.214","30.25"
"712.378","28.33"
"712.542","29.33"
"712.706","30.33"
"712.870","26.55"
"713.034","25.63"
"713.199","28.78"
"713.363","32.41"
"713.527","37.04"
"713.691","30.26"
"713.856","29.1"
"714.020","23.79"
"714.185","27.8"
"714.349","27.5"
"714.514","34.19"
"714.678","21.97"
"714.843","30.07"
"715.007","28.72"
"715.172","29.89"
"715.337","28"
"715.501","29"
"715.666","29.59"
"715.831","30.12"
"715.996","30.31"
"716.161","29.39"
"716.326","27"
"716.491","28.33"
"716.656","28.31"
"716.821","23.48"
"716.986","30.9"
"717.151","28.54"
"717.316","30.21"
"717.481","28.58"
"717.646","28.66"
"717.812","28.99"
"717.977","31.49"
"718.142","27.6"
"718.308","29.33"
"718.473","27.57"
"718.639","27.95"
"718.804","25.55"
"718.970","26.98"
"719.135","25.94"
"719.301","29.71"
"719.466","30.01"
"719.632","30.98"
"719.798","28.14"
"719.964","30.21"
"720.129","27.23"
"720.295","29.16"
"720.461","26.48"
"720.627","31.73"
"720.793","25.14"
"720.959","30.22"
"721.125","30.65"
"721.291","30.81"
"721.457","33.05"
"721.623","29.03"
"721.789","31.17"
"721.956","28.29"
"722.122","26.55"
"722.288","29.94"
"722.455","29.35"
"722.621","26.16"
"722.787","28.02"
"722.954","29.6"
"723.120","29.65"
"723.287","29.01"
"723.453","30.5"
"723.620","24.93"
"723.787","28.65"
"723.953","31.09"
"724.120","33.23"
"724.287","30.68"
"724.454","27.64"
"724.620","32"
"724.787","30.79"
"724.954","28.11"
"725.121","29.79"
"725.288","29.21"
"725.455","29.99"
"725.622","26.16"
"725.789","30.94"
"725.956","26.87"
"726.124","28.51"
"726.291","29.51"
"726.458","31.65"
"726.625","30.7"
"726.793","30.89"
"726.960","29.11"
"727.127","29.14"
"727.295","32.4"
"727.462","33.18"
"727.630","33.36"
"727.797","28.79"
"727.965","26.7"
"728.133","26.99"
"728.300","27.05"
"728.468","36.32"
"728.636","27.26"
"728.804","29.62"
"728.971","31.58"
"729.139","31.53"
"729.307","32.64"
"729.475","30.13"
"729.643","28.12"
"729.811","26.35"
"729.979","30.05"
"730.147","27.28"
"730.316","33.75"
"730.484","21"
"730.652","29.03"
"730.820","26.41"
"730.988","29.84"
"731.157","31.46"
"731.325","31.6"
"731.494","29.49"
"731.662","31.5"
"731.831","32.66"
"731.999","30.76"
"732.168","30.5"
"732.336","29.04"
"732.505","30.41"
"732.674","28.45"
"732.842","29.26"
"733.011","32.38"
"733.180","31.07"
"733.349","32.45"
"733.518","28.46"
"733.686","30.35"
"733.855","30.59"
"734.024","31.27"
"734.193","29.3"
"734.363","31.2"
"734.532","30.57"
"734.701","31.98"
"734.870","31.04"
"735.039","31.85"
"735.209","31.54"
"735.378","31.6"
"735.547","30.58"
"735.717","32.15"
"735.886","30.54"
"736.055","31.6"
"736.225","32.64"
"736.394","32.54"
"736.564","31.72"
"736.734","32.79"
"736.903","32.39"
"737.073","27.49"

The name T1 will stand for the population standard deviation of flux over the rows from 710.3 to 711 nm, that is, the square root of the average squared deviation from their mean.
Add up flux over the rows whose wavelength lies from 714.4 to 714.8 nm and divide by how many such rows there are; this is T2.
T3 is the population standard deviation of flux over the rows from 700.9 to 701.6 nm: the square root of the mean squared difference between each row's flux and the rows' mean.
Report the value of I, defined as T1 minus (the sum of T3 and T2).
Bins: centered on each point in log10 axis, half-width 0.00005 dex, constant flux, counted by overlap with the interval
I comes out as -30.0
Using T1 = 1.4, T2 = 28.1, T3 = 3.4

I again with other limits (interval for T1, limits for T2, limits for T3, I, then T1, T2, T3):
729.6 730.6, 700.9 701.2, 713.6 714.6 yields -27.8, 3.9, 28.5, 3.1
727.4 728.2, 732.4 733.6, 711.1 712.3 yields -31.6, 2.9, 30.4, 4.1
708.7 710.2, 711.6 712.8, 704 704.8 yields -28.0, 2.2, 27.9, 2.2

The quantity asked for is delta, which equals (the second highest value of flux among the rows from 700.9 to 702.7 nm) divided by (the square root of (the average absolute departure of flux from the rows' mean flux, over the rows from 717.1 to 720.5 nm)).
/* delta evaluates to 30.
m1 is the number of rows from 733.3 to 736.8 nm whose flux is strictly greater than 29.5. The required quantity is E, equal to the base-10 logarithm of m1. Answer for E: 1.3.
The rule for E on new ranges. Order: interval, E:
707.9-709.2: 0.0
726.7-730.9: 1.1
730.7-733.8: 1.1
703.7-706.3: 0.9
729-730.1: 0.6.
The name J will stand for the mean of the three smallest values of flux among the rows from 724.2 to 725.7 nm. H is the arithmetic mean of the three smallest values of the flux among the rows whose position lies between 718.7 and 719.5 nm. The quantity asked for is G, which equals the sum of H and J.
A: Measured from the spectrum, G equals 53.5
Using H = 26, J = 27.3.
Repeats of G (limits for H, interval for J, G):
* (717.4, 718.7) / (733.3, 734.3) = 57.1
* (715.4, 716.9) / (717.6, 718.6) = 54.2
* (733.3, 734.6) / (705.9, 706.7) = 56.7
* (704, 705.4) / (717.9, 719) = 52.4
